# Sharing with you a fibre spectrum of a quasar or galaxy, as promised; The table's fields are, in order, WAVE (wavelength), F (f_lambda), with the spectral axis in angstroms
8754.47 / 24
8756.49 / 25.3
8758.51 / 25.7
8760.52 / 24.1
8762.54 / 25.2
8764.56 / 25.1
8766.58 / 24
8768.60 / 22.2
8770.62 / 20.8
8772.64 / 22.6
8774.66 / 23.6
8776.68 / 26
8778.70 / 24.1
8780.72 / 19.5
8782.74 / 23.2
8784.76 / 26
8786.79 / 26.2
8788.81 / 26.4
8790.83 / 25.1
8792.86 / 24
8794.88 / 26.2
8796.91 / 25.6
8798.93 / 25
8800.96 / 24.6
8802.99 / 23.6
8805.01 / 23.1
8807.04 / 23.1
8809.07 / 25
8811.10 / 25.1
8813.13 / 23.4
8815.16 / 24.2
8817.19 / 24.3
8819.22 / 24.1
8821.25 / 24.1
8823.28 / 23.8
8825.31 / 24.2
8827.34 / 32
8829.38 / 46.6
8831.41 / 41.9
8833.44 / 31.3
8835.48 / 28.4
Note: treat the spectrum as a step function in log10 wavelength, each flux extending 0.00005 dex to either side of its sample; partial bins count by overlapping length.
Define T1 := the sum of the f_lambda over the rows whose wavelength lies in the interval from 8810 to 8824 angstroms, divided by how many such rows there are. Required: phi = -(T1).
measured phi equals -24.1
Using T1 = 24.1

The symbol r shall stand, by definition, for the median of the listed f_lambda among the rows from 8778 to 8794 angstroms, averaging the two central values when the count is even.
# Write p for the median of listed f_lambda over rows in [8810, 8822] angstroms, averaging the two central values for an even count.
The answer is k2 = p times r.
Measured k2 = 594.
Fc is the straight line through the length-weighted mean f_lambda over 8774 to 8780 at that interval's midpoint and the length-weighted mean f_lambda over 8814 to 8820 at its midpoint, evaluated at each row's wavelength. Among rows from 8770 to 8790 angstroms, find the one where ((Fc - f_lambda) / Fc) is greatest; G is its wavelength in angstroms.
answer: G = 8780.72 angstroms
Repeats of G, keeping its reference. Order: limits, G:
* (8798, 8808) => 8805.01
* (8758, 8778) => 8770.62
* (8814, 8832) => 8823.28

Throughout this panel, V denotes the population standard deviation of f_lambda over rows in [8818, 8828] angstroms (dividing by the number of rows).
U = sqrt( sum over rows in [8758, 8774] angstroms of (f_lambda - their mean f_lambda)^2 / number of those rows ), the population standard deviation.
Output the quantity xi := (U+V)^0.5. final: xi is 2.2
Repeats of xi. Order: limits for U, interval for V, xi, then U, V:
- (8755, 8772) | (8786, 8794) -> 1.6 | 1.6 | 1.0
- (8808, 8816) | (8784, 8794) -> 1.3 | 0.7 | 0.9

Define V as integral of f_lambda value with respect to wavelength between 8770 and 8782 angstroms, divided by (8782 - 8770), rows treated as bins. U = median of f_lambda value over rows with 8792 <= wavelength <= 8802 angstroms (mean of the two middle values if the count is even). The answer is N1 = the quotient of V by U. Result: 0.91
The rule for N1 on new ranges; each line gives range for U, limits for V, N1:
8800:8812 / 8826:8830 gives 1.55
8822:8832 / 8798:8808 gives 0.75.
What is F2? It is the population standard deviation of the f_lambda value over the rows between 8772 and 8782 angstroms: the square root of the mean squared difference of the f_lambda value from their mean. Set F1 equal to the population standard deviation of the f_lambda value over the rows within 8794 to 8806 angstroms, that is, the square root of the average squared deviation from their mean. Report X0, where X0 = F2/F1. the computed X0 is 2.0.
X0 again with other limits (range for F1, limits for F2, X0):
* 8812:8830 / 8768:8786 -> 0.3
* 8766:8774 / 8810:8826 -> 0.4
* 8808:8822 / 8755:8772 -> 3.0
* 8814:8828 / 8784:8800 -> 0.3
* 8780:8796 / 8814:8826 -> 0.1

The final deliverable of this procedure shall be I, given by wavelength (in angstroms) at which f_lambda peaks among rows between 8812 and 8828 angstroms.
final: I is 8827.34 angstroms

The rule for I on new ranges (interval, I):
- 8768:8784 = 8776.68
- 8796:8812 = 8796.91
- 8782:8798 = 8788.81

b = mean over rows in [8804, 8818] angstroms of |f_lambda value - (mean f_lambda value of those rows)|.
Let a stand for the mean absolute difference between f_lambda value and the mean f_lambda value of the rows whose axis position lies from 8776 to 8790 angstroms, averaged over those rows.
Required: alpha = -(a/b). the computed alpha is -2.7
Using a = 1.9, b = 0.71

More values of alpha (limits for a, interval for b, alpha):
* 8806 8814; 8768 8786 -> -0.6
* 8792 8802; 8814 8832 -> -0.1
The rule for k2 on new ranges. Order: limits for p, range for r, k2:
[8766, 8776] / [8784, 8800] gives 583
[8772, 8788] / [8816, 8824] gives 575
